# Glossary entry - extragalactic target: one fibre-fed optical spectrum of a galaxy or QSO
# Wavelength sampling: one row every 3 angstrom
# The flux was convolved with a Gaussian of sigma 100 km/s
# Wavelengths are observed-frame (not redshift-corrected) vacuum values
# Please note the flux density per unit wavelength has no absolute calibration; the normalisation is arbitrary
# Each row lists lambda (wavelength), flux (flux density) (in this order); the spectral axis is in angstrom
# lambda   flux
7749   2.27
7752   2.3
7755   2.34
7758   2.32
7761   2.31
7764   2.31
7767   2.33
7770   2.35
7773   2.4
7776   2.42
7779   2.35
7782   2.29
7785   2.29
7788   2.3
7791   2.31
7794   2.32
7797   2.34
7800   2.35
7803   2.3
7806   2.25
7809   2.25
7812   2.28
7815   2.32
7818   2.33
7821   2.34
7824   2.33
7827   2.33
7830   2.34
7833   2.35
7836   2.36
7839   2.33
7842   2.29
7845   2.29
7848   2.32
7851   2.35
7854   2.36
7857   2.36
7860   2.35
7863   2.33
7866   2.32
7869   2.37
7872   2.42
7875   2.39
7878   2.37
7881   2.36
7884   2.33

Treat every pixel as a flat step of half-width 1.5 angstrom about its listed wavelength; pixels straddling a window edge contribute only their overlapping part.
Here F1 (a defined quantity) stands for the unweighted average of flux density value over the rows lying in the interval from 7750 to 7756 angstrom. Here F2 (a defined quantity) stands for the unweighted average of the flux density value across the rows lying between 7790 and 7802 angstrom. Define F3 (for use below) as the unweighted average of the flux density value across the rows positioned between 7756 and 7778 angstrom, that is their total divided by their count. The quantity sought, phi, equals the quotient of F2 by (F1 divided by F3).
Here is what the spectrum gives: 2.36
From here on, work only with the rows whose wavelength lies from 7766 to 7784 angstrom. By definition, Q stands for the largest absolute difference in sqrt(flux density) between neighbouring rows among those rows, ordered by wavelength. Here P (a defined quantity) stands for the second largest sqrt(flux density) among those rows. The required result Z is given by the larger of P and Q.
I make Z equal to 1.55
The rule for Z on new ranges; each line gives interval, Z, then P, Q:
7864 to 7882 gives 1.55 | 1.55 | 0.016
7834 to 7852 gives 1.53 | 1.53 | 0.013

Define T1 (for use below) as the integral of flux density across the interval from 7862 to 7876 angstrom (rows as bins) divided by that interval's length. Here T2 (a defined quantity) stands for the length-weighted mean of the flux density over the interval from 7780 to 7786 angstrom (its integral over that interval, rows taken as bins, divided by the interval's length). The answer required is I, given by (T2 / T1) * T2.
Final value 2.23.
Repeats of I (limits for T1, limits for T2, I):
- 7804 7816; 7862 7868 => 2.38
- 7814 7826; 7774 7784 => 2.37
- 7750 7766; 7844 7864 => 2.36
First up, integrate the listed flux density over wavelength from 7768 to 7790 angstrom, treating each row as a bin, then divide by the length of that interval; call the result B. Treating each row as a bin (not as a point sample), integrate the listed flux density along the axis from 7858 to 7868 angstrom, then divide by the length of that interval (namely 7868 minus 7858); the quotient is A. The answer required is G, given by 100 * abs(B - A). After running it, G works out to 1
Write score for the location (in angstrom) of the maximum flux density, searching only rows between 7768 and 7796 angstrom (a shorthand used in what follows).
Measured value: 7776 angstrom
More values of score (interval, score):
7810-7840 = 7836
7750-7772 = 7770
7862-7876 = 7872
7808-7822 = 7821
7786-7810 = 7800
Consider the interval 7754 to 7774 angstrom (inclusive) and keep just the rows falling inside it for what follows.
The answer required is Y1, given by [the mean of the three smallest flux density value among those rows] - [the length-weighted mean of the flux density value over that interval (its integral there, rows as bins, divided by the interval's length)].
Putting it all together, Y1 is -0.022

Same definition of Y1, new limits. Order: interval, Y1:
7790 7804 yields -0.015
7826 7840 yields -0.010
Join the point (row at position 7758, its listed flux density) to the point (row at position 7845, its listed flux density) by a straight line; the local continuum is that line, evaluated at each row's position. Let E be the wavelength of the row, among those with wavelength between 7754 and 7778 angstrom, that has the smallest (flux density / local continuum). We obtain 7761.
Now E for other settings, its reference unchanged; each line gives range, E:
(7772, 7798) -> 7782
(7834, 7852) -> 7842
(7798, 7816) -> 7806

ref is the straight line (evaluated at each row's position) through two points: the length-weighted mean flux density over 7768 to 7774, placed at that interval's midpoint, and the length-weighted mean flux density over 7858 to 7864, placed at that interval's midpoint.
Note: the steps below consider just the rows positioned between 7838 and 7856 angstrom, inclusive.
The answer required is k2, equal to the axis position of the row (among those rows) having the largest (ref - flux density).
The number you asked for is 7842 angstrom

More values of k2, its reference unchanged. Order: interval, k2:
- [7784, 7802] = 7785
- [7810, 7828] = 7812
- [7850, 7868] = 7866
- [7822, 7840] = 7824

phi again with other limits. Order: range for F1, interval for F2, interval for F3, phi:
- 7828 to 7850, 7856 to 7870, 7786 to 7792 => 2.33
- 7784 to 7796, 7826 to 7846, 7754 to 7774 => 2.36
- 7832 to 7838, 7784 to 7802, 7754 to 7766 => 2.28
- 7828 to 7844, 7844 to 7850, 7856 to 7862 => 2.33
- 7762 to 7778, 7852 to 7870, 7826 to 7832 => 2.32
